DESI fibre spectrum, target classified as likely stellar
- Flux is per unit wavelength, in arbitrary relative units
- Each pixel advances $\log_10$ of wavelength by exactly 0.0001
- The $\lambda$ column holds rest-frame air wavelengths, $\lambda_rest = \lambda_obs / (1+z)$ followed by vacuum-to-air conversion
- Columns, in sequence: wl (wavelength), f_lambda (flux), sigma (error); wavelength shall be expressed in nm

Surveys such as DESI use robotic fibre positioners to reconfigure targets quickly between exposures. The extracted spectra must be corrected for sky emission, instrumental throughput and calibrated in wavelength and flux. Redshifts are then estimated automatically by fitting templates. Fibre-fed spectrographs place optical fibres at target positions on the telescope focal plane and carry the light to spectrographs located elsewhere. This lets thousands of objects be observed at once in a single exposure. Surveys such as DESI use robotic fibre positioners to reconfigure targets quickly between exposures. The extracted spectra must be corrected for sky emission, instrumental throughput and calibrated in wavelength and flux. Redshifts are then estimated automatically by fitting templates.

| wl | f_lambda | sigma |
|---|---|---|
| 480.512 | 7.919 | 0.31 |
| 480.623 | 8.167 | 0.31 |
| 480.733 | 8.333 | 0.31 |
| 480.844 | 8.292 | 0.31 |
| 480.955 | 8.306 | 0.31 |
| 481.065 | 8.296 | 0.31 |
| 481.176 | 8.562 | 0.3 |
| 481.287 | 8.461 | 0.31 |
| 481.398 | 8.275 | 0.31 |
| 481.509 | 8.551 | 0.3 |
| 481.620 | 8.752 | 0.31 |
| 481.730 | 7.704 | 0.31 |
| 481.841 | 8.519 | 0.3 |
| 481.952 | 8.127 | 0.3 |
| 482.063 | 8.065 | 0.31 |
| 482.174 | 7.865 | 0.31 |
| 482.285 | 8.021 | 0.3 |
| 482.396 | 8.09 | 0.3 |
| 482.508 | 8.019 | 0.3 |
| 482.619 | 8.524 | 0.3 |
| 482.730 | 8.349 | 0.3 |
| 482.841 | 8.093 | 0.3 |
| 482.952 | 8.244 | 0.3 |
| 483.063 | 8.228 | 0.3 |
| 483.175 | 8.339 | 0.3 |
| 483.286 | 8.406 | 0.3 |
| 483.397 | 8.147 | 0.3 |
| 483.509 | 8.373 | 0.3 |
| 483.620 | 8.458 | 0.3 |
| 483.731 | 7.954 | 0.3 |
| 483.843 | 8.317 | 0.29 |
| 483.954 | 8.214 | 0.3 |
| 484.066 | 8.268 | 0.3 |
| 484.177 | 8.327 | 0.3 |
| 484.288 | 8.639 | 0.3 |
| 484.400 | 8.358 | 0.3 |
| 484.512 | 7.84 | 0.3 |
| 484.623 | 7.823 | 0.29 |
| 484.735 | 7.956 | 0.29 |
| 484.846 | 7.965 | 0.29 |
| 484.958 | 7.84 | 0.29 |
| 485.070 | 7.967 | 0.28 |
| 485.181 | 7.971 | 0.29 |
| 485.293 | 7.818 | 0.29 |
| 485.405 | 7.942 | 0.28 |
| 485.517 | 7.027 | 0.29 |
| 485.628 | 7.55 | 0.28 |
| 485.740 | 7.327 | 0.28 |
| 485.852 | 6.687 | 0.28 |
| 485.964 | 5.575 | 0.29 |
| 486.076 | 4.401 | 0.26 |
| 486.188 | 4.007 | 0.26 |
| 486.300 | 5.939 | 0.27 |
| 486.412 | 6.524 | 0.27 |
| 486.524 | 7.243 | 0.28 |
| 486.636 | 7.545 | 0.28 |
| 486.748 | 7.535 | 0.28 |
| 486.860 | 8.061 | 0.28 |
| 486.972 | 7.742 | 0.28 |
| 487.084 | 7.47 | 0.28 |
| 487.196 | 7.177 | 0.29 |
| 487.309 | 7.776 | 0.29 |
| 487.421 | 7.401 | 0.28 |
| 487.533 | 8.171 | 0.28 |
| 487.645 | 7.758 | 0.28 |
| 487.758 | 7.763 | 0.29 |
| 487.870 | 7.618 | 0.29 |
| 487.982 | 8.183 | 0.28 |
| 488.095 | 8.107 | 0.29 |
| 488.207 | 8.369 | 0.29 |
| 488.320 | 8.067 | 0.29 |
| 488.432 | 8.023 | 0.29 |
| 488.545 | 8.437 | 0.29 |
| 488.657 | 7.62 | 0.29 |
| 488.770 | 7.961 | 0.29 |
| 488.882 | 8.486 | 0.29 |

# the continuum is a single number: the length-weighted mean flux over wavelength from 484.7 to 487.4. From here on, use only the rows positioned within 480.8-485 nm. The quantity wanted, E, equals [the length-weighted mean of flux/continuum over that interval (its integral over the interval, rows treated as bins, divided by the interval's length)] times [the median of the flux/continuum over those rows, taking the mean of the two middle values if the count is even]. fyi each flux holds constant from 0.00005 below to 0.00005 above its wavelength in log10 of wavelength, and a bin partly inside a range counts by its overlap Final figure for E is 1.3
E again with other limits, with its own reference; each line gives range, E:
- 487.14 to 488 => 1.2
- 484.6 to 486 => 1.2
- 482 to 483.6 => 1.3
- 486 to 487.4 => 1.0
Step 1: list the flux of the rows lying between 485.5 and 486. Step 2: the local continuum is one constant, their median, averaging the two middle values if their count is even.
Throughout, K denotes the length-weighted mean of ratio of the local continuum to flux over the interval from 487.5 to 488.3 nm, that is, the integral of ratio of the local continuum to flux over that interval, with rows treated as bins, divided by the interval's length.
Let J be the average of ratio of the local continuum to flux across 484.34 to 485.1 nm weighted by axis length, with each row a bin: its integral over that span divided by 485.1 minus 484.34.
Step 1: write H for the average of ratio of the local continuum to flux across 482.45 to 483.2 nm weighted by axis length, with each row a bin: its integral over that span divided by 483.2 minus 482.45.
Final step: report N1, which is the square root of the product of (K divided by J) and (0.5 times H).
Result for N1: 0.651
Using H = 0.851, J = 0.881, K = 0.88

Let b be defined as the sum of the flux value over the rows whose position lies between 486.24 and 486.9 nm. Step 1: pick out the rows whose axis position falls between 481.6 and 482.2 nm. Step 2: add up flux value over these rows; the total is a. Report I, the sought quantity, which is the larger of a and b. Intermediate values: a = 49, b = 42.8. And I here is 49.0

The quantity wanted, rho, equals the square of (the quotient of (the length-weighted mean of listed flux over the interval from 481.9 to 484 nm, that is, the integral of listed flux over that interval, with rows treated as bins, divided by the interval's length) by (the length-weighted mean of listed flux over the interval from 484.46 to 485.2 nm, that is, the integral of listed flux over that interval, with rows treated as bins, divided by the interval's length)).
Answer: 1.07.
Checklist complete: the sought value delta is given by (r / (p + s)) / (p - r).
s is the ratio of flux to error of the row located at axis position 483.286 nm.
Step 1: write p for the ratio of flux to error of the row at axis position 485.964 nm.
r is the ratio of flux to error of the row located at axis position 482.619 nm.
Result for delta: -0.1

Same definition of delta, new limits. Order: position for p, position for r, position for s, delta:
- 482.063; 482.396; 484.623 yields -0.5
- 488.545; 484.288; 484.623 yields 1.7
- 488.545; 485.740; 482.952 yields 0.2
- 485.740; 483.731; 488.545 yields -1.4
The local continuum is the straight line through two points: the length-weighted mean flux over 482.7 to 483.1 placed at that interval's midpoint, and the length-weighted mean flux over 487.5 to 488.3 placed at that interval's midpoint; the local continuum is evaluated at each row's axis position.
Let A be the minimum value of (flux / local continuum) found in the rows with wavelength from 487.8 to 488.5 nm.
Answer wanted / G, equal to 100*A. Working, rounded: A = 0.953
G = 95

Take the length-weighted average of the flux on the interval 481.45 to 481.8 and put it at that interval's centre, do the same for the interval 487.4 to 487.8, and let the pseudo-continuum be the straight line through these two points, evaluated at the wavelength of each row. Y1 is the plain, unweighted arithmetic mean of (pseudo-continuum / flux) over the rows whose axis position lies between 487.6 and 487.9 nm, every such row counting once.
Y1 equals 1.01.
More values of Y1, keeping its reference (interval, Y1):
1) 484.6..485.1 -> 1.02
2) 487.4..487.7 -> 1.01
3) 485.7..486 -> 1.24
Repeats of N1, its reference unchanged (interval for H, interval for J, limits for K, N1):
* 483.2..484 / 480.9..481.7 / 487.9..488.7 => 0.665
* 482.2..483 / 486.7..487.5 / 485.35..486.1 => 0.707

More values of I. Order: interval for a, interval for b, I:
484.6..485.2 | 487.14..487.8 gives 47.5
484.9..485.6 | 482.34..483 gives 49.3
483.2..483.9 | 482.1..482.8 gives 49.7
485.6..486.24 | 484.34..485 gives 47.8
